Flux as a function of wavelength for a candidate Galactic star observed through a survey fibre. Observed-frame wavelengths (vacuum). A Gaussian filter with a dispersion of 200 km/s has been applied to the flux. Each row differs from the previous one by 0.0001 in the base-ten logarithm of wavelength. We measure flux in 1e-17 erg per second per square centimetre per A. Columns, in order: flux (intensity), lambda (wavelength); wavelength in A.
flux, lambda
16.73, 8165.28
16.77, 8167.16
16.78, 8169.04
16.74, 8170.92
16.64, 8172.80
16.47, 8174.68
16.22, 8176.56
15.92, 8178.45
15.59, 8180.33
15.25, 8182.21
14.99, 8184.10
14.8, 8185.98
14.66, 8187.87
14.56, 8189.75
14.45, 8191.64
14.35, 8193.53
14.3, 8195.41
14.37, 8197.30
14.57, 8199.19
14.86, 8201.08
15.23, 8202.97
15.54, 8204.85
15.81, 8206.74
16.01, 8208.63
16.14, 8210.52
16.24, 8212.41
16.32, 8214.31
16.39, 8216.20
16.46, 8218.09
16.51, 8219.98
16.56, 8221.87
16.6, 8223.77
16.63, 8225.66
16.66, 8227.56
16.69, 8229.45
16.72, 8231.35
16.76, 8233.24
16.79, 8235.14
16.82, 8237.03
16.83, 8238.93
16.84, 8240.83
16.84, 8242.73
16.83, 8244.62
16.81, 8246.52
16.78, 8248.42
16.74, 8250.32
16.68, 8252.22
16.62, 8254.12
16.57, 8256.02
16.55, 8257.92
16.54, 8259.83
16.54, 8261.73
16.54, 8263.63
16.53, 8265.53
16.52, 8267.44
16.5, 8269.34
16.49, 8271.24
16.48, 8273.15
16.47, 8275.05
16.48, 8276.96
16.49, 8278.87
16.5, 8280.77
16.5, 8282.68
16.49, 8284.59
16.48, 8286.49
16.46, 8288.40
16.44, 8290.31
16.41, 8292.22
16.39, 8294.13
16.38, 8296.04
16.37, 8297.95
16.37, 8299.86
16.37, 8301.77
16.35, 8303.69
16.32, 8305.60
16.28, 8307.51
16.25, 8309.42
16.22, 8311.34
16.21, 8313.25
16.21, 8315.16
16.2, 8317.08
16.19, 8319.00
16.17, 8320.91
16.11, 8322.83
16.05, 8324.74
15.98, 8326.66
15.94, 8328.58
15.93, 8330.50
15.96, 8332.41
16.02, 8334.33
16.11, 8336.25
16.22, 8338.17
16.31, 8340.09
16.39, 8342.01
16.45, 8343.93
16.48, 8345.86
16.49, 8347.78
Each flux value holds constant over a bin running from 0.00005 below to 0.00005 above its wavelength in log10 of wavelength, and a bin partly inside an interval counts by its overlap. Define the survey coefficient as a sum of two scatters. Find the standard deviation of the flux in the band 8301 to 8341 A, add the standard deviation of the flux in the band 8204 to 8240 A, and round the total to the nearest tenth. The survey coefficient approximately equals 0.5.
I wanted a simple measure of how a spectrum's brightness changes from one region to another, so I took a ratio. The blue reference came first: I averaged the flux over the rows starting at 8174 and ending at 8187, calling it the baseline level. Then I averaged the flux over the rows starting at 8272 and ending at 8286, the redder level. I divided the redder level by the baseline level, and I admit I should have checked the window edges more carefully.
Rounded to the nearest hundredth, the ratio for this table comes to 1.06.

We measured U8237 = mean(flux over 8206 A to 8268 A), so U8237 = 16.6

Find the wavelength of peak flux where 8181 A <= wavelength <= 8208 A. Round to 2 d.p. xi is 8206.74 A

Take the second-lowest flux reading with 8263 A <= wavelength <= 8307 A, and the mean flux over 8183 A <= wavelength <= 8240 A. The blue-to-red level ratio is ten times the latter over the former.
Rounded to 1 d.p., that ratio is 9.7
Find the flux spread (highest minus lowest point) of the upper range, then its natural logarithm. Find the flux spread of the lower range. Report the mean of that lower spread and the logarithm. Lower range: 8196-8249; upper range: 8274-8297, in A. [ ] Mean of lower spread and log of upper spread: 0.2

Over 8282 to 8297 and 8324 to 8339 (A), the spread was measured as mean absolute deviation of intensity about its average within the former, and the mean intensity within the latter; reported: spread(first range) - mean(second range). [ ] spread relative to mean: -16.0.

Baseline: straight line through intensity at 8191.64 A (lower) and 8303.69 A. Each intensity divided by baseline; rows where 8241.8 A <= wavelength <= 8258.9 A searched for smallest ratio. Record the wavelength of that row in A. 8257.92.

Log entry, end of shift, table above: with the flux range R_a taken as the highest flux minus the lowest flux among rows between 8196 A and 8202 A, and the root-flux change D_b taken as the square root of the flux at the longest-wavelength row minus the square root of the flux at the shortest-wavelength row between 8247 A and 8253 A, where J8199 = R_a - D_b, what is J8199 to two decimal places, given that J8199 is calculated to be 0.50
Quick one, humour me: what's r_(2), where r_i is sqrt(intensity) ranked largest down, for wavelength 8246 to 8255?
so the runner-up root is 4.10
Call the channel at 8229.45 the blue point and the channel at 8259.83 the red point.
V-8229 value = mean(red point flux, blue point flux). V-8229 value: 16.6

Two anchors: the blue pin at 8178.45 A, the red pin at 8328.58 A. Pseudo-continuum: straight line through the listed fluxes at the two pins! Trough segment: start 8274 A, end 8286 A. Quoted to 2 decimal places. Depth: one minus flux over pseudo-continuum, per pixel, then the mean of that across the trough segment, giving -0.03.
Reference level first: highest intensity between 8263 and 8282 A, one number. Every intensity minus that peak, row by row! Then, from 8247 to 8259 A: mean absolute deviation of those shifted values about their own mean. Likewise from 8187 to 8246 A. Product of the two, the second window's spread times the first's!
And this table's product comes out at 0.06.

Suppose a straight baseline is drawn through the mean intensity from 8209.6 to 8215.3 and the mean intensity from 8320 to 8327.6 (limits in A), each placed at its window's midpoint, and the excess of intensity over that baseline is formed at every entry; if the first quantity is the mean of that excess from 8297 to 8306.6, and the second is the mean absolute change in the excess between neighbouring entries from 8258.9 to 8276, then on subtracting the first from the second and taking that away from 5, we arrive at 5.24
